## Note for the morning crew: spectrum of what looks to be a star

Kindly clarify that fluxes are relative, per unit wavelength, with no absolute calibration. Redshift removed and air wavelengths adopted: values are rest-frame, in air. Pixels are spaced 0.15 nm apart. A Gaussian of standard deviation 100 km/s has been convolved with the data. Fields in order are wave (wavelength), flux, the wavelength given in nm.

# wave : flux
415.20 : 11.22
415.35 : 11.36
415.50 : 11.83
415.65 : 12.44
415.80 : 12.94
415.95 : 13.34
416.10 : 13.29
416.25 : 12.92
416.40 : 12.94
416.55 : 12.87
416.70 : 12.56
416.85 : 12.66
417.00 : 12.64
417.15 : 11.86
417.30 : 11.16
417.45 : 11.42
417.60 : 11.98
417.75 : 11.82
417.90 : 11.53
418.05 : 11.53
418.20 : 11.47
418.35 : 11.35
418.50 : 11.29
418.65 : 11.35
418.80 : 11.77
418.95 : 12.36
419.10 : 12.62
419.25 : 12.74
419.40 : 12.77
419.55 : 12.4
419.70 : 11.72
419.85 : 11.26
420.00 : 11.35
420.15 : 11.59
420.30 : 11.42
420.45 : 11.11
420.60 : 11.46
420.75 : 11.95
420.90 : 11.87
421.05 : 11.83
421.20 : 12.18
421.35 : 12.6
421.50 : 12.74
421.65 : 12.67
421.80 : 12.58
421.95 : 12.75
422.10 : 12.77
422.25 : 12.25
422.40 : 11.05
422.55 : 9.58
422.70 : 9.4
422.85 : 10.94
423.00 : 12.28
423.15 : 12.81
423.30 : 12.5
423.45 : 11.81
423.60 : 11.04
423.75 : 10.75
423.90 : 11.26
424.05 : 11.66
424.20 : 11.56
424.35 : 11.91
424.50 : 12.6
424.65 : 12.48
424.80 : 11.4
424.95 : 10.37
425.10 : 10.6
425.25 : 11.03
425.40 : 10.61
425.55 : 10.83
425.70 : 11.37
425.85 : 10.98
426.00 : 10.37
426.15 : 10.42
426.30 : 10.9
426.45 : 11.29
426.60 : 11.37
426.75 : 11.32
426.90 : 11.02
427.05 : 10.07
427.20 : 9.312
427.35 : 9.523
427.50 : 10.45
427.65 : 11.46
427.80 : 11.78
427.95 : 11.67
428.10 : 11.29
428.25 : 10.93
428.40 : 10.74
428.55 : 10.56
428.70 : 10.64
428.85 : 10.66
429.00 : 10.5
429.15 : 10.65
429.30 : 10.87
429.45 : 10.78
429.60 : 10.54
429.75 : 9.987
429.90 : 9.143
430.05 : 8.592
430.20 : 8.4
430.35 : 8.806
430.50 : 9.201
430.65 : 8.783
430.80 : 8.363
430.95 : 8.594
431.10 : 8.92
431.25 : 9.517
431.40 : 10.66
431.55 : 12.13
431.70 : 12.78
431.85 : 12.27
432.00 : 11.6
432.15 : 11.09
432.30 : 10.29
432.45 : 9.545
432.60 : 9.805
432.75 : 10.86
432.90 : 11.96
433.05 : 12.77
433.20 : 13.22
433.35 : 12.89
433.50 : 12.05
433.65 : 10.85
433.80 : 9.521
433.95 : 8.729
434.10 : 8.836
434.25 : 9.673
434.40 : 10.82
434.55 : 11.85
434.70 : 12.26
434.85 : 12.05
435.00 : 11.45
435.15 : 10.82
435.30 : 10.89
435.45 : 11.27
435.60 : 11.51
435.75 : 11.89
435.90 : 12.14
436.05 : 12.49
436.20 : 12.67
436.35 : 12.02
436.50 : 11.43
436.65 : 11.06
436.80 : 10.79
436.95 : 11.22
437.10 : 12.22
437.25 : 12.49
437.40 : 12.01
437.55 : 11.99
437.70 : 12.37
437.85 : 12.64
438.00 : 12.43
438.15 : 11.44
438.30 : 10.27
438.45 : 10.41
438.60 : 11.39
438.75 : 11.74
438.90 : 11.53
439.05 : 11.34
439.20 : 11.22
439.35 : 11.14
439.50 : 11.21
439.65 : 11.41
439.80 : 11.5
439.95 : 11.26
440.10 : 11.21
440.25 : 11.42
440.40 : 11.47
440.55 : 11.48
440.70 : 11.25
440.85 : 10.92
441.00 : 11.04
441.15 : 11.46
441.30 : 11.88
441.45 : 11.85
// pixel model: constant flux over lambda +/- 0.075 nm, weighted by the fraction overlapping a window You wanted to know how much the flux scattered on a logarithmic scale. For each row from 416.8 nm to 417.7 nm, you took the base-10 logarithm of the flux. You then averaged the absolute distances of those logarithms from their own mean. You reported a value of 0.017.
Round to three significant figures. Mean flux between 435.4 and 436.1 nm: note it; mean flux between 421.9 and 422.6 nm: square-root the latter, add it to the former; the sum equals 15.3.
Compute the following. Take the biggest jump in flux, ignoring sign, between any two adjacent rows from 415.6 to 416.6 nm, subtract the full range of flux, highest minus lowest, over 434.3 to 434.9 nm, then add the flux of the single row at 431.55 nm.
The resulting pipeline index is 11.2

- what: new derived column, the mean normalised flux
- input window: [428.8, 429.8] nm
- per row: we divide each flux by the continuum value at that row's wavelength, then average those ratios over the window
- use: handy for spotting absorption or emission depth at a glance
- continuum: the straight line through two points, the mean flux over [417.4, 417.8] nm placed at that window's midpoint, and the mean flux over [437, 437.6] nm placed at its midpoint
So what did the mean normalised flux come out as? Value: 0.88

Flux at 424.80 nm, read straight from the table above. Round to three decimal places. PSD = 11.400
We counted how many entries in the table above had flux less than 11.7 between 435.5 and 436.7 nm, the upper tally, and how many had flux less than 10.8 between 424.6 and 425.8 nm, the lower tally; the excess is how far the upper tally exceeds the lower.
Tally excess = 0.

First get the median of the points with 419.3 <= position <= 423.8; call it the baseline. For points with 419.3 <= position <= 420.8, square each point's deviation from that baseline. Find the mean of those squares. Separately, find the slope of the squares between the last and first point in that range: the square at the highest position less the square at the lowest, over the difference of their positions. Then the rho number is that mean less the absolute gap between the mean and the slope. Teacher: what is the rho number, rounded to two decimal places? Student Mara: -0.62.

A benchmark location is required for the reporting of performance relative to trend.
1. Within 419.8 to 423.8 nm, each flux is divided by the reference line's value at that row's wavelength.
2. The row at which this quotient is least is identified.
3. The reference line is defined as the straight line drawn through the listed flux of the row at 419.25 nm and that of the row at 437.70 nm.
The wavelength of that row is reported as 422.70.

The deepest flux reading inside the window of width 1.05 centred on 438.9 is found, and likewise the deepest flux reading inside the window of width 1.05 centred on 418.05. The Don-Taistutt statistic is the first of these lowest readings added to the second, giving 21.7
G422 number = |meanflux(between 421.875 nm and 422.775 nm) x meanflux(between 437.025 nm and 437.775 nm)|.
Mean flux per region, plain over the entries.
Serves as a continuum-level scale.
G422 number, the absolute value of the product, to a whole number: 138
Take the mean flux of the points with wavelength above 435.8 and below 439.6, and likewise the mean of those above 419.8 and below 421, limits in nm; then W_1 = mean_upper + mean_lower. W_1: 23.2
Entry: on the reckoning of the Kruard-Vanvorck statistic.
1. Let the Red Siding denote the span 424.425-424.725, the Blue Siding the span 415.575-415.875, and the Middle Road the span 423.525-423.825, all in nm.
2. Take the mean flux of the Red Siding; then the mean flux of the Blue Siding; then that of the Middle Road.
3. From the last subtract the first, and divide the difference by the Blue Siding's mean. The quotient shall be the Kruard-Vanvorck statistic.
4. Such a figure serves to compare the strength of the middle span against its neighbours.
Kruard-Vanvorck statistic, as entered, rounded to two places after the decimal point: -0.13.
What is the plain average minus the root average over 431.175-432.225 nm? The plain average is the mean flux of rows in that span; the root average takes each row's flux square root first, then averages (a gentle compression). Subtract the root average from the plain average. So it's 8.1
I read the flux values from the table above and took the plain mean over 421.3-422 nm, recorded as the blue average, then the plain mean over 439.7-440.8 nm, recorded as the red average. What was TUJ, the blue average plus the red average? 24.0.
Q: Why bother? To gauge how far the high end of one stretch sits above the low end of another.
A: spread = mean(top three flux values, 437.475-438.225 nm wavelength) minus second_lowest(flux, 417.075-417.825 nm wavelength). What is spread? 1.1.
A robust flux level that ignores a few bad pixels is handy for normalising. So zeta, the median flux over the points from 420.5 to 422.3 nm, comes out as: 12.4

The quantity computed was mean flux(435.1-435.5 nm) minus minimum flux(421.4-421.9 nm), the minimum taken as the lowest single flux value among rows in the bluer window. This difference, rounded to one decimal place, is -1.6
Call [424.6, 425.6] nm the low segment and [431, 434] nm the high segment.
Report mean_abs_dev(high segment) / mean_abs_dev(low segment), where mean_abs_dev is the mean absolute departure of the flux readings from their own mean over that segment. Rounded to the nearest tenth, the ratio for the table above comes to 2.4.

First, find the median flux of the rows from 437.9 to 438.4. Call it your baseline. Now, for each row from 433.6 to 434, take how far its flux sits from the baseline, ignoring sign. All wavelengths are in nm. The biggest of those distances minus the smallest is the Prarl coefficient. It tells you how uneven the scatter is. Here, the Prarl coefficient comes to 2.1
